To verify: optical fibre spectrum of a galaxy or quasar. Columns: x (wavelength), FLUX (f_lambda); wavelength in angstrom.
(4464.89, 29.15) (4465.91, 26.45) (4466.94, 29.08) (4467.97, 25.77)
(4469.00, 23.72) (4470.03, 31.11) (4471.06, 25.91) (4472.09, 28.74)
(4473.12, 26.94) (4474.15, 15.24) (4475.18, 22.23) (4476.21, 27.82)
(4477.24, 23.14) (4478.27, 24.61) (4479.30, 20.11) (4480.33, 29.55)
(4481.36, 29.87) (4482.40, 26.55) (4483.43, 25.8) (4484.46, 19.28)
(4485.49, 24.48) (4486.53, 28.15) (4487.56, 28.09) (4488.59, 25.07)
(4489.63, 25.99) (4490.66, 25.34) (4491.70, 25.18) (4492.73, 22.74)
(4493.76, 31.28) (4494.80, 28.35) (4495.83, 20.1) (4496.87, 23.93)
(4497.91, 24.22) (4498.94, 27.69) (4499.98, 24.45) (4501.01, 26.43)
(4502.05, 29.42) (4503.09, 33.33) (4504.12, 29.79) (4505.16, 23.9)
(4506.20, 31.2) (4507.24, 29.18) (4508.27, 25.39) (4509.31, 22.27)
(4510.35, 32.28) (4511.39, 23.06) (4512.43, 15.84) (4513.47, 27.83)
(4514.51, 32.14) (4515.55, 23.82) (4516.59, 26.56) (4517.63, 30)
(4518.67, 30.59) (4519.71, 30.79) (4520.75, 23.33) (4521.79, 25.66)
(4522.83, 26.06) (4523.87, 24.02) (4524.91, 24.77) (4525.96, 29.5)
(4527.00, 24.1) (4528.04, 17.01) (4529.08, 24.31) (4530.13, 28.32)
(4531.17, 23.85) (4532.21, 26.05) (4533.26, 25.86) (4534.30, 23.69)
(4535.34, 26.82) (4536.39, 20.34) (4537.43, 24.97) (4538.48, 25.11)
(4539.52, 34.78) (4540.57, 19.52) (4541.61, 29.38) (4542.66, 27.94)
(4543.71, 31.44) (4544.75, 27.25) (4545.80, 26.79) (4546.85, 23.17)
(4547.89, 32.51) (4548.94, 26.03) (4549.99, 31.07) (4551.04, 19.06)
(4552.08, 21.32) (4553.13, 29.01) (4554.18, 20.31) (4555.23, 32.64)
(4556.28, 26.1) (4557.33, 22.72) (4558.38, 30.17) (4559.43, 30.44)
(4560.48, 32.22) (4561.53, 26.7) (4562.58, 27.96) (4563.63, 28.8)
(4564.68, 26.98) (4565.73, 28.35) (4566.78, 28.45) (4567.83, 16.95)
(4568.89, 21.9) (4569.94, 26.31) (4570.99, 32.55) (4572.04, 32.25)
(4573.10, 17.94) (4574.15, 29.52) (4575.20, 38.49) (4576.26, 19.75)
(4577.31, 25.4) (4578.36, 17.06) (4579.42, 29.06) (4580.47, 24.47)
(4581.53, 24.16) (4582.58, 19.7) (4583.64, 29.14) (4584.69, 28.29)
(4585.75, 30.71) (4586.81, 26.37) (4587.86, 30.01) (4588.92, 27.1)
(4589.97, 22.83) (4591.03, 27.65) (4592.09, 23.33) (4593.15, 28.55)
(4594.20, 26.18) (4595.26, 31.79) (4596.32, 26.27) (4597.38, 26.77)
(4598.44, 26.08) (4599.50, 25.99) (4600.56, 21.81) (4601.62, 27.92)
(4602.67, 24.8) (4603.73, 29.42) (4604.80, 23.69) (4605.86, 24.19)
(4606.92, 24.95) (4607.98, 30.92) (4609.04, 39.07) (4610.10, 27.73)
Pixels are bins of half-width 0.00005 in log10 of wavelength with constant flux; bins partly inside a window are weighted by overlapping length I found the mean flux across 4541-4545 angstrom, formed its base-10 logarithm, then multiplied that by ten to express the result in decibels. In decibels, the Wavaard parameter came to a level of 14.6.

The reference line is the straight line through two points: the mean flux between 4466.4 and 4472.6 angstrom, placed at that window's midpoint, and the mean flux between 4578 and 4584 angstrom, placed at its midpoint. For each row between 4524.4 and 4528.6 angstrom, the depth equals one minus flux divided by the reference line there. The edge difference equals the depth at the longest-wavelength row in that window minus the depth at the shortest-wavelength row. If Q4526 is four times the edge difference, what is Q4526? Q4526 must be 1.2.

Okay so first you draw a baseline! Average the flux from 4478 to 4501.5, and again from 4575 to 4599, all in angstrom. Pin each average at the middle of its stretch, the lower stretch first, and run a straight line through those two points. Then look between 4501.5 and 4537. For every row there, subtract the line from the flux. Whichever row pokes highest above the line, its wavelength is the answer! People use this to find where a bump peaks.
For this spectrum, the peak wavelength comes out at 4503.09 angstrom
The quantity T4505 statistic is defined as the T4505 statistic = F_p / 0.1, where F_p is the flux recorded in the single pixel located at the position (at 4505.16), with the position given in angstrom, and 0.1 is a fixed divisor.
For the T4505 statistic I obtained 239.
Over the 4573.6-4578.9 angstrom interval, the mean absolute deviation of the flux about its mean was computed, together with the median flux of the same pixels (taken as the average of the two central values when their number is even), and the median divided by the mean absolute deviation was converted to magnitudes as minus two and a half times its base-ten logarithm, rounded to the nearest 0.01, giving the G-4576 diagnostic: -1.50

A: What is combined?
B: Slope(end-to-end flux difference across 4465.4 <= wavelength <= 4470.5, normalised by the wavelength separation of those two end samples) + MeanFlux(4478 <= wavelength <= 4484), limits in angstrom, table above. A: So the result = 27.2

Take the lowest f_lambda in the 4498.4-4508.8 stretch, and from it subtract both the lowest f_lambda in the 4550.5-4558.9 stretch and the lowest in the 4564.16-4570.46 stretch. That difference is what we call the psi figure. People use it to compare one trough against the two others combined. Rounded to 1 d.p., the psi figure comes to -12.1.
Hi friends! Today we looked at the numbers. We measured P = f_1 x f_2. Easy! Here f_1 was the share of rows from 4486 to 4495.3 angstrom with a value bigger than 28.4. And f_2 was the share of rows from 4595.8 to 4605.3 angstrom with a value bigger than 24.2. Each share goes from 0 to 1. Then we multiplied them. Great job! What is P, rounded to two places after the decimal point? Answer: 0.09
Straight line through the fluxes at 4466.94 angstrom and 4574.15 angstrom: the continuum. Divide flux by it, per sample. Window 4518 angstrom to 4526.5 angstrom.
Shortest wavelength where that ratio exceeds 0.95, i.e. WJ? 4518.67 angstrom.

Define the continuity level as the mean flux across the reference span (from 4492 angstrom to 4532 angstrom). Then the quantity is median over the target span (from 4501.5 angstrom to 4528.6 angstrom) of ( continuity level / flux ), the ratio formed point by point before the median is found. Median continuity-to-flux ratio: 1.00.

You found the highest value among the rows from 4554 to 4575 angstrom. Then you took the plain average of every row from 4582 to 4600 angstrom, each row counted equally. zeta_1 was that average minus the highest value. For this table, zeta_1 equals -5.8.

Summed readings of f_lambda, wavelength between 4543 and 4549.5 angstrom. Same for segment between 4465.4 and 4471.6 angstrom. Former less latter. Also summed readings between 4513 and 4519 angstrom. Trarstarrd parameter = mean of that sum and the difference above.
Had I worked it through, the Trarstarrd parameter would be 88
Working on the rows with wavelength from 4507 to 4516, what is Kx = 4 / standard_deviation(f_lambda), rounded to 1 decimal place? 0.8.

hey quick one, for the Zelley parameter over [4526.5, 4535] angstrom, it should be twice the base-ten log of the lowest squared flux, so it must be 4.92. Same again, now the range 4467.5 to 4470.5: 5.50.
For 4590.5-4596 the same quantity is 5.47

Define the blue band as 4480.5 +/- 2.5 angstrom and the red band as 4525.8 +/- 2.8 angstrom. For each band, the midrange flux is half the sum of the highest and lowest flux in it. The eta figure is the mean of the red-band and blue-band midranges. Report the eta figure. 24.1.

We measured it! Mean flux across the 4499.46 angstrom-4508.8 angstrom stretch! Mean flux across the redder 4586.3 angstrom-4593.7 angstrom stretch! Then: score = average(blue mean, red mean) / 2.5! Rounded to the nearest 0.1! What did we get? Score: 10.9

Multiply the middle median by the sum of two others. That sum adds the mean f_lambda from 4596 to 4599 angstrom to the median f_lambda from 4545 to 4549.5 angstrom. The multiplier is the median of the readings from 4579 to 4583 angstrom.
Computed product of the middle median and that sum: 1283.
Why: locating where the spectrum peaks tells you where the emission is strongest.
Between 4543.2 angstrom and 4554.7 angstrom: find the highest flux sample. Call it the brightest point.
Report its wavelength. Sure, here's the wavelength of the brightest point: 4547.89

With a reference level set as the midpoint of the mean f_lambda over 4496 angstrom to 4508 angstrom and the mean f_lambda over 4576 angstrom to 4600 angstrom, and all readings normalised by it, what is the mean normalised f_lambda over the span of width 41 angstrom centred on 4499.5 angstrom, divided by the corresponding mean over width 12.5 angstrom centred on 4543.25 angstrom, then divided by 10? 0.097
